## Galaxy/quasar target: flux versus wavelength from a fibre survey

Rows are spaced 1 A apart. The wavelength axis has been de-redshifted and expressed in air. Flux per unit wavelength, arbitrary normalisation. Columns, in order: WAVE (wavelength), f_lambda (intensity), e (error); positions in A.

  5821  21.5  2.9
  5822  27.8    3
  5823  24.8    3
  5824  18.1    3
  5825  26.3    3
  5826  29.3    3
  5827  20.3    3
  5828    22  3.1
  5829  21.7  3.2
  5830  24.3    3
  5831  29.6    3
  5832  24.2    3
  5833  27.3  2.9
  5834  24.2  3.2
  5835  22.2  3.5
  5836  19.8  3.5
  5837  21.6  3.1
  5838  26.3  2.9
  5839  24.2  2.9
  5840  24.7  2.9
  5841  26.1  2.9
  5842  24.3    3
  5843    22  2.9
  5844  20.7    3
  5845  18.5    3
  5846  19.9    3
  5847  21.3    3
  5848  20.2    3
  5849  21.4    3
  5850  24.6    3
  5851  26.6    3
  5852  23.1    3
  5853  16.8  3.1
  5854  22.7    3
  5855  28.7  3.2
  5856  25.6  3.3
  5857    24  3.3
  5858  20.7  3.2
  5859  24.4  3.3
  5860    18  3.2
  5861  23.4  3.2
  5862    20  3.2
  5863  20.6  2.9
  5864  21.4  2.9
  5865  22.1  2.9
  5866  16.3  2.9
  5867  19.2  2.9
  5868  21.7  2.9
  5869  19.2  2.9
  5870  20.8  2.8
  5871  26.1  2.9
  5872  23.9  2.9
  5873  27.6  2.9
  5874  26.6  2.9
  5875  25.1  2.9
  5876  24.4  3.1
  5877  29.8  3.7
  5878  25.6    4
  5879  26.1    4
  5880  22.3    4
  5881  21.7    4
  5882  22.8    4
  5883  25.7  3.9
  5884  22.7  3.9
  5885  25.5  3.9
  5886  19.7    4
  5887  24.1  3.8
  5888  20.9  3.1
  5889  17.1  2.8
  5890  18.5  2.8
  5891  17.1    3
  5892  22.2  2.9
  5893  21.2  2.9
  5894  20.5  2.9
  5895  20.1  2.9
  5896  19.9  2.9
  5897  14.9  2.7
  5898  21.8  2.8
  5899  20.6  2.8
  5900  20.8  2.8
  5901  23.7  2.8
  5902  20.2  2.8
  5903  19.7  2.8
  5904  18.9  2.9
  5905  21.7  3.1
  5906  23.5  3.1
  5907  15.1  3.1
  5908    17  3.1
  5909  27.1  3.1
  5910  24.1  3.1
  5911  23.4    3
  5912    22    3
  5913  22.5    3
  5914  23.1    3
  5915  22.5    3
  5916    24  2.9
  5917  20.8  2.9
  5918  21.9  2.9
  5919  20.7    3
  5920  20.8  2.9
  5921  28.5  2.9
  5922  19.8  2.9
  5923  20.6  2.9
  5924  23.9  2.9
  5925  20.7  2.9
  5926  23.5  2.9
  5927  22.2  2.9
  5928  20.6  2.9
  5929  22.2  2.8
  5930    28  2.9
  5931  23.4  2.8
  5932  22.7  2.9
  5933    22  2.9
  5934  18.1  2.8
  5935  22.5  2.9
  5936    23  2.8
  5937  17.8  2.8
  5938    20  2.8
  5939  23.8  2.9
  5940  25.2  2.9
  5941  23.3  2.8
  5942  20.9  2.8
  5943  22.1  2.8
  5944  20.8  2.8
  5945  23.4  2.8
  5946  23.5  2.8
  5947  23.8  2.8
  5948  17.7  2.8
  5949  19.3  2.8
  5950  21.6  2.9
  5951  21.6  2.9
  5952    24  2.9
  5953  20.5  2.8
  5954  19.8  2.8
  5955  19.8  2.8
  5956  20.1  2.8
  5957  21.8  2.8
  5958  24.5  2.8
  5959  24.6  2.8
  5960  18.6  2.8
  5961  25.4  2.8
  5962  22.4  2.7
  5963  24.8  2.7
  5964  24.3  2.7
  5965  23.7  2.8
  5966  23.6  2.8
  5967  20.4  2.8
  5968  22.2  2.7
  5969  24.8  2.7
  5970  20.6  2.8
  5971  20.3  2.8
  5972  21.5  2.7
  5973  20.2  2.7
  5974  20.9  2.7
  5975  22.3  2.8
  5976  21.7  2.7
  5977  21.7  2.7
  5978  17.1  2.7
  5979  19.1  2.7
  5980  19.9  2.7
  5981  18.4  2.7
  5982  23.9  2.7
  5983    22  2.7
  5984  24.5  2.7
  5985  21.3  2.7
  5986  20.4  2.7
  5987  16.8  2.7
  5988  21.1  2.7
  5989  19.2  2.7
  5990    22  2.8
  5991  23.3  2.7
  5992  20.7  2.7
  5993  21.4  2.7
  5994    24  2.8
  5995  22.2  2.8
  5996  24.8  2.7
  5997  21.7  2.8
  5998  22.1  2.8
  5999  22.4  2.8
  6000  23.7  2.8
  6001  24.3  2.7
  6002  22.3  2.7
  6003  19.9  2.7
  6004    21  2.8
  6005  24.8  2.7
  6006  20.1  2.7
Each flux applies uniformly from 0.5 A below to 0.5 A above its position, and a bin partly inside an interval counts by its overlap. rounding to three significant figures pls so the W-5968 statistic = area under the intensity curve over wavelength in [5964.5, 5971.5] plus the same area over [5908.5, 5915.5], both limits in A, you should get 320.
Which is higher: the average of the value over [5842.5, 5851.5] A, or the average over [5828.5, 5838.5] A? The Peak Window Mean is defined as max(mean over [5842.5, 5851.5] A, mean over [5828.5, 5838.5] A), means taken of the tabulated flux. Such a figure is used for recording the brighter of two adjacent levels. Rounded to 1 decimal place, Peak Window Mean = 24.1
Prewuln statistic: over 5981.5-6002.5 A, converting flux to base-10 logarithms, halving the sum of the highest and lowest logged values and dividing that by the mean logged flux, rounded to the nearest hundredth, 0.98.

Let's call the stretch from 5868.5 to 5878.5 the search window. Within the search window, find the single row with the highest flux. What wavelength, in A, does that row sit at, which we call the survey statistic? 5877 A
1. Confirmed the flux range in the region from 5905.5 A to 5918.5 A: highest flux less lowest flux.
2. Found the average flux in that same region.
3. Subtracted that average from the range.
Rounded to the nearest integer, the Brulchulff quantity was -10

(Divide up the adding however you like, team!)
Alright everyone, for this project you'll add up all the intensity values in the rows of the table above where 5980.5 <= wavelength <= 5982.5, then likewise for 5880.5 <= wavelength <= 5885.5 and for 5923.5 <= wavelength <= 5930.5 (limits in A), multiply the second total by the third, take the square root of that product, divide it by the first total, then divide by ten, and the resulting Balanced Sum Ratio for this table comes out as 0.33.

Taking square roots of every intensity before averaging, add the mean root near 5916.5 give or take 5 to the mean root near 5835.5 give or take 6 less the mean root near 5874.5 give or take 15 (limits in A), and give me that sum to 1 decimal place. 5.0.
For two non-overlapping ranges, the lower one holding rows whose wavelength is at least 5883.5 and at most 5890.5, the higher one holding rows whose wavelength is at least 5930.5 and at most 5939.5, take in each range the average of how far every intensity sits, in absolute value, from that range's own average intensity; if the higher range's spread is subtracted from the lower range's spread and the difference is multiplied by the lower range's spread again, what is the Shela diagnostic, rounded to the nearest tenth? 1.4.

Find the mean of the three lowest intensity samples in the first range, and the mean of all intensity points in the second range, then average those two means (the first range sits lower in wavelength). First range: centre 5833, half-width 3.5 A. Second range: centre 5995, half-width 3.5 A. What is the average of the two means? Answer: 22.2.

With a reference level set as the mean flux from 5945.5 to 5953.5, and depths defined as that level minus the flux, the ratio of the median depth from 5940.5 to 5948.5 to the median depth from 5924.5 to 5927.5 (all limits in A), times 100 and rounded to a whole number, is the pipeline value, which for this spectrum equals 171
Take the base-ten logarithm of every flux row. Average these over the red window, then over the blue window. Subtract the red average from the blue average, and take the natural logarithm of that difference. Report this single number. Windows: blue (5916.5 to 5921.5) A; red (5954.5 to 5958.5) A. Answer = -4.0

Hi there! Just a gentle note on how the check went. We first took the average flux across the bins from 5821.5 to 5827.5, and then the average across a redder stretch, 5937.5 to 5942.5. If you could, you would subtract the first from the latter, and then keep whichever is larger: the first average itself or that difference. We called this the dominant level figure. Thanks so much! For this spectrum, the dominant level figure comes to 24.4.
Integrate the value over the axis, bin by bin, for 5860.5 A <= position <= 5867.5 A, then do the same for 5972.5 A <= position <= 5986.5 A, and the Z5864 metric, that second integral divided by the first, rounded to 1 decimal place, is 2.1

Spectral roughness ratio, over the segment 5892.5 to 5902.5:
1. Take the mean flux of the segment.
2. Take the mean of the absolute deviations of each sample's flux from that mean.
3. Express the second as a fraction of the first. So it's 0.063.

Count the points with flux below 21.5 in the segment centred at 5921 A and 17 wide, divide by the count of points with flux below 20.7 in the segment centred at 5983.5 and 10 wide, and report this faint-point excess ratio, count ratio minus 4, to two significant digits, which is -2.6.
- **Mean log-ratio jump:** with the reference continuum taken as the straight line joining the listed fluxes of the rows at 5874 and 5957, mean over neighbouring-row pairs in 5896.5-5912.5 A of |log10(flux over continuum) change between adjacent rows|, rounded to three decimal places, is 0.065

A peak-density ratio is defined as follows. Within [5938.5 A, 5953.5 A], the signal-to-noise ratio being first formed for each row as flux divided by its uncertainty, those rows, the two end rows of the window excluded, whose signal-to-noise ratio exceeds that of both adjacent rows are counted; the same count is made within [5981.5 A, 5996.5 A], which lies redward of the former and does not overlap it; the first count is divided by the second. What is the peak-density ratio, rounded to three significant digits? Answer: 1.00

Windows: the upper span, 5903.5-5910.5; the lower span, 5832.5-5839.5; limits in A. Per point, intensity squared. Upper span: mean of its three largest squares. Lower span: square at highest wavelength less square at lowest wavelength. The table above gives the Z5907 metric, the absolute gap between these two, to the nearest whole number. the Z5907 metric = 782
